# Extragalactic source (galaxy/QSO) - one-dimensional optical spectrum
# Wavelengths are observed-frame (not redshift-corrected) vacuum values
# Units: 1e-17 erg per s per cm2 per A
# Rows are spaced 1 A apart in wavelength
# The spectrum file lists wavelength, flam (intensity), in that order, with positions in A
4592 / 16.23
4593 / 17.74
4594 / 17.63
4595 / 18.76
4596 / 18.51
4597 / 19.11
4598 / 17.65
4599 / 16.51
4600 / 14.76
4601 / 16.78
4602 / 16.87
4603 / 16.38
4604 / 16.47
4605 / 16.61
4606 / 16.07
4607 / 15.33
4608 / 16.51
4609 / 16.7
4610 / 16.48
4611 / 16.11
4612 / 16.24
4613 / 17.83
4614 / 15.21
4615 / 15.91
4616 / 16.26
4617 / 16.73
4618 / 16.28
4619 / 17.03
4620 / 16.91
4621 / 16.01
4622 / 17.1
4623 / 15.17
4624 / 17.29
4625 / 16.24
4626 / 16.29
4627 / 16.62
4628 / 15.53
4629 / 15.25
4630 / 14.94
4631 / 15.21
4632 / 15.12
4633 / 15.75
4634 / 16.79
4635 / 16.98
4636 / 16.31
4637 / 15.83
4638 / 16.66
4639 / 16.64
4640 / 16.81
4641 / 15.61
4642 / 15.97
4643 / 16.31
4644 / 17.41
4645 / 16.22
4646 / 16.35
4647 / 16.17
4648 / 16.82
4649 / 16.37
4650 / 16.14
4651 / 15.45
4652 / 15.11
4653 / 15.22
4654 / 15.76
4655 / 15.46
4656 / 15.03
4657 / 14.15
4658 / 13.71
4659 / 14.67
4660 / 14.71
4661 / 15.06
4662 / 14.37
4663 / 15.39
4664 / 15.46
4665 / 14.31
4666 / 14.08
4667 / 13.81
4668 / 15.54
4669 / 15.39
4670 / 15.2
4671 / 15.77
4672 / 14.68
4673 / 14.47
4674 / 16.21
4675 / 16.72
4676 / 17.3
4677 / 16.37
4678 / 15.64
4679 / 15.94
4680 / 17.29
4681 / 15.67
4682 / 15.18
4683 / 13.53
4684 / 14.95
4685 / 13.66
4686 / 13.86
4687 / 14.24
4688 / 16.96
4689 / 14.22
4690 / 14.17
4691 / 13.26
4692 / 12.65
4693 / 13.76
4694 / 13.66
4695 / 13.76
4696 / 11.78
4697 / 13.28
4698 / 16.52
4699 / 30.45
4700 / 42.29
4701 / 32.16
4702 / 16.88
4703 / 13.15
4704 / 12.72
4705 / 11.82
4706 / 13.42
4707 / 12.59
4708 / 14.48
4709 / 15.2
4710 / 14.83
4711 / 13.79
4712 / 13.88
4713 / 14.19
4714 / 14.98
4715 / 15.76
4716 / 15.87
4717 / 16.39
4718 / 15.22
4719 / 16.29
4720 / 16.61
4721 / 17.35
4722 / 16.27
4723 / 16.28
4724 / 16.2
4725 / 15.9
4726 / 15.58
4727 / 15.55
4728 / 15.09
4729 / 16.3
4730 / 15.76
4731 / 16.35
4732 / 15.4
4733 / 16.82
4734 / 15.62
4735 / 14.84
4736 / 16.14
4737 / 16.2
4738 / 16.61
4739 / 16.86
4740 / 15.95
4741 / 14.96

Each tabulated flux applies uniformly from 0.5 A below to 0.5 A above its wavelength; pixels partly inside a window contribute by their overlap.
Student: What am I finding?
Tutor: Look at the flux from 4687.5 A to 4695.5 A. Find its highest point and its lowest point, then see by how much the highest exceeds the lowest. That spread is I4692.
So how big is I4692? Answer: 4.31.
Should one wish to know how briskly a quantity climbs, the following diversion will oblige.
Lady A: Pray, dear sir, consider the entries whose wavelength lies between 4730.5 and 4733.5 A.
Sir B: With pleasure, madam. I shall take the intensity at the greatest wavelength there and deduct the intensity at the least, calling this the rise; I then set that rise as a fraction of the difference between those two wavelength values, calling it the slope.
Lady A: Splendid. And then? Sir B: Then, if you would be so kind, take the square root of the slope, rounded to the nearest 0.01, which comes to 0.48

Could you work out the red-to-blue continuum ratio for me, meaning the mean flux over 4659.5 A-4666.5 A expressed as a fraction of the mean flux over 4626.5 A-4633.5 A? 0.95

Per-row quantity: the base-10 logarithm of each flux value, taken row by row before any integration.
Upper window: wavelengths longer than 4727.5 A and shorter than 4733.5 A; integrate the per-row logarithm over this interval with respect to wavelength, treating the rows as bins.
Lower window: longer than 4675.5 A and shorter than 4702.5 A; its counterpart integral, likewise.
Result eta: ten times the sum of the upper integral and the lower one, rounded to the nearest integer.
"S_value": 398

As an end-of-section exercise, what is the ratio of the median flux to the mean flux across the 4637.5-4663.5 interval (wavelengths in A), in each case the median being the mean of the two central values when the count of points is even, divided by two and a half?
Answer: 0.400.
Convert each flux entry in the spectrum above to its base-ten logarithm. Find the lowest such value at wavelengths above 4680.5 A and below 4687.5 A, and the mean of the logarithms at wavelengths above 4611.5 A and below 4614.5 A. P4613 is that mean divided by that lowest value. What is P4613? 1.07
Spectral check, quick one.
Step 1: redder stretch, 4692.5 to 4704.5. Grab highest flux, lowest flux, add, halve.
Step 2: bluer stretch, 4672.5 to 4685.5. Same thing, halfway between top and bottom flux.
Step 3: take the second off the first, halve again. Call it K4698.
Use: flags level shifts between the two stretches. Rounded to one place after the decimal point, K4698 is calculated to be 5.8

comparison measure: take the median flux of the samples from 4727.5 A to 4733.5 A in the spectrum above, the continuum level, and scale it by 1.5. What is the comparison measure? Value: 24.0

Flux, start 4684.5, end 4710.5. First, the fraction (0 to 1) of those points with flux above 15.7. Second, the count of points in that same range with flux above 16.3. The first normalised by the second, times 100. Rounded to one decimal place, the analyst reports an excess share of 3.8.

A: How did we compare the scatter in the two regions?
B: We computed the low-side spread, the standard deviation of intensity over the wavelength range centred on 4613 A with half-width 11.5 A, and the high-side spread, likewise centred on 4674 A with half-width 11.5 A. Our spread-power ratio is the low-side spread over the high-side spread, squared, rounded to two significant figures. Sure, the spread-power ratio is 0.37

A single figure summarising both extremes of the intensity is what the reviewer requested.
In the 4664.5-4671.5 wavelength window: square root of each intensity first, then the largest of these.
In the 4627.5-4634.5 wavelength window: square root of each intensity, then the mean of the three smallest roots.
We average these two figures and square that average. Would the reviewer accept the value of 15.4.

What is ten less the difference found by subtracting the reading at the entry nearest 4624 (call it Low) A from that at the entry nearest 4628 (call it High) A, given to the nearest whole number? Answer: 12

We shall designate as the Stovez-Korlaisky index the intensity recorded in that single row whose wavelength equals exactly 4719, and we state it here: 16.29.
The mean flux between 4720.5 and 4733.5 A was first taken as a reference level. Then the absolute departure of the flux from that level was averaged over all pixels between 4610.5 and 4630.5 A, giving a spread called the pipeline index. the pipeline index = 0.63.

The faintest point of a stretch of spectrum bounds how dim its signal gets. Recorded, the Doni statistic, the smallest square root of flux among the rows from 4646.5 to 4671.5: 3.7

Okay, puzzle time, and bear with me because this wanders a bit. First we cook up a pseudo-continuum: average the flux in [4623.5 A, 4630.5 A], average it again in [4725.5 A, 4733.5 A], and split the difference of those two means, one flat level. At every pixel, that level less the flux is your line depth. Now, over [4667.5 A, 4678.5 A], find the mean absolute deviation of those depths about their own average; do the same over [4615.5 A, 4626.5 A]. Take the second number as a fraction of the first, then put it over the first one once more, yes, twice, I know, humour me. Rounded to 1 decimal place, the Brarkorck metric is 1.1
